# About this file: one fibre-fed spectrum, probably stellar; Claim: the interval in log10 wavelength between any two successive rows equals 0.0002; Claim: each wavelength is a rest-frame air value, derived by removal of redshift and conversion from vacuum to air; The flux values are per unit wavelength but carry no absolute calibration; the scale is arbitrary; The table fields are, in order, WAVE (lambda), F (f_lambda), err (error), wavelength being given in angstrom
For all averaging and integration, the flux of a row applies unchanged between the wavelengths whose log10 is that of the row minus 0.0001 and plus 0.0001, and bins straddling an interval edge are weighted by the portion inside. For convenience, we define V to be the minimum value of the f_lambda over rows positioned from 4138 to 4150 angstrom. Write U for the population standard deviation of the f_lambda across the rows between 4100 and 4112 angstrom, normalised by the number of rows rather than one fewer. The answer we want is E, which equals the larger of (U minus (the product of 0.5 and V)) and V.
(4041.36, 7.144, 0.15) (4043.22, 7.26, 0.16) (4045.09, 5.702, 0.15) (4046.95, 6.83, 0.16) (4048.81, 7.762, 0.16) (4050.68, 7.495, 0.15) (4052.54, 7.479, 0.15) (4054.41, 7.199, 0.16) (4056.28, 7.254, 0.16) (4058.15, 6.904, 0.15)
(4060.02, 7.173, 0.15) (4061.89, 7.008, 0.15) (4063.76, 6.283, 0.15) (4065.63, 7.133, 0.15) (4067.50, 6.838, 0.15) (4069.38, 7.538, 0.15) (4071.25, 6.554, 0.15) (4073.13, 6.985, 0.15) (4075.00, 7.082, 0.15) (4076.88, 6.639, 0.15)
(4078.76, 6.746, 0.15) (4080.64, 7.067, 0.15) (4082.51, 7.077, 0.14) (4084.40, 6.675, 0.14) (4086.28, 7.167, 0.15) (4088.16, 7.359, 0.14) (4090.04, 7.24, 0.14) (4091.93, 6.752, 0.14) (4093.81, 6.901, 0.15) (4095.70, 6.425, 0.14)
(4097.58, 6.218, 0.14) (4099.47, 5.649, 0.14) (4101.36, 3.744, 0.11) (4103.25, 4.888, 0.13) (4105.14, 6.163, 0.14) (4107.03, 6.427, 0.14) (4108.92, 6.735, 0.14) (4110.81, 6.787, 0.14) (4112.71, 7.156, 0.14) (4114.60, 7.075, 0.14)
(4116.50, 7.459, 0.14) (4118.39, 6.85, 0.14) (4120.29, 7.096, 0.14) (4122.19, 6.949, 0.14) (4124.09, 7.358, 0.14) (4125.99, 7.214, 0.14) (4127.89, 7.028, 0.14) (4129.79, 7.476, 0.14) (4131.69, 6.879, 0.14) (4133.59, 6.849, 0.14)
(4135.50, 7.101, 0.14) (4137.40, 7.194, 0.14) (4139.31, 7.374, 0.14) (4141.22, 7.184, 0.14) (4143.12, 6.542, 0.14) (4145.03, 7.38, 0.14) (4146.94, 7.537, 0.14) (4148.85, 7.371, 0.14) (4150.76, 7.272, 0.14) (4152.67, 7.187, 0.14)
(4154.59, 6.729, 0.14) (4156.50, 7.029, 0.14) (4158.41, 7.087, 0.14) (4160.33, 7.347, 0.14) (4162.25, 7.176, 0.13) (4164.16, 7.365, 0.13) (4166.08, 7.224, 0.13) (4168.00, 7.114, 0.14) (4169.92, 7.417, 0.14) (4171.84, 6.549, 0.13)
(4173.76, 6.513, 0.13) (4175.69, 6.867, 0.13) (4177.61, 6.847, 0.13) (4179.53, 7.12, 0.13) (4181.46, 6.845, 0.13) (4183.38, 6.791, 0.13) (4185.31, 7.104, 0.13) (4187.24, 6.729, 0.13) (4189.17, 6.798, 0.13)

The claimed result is 6.54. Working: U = 1.11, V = 6.542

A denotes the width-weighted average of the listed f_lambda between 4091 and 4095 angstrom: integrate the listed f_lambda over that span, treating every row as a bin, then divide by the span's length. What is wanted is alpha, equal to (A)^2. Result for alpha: 46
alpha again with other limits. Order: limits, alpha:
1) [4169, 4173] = 48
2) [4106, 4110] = 43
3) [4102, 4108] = 33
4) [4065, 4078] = 48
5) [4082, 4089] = 50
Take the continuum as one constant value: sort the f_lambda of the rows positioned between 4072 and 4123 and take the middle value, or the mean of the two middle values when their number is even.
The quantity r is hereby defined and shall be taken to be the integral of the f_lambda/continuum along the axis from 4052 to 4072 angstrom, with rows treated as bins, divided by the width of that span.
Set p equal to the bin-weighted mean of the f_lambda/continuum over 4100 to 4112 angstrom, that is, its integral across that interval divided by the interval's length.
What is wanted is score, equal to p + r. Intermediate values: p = 0.85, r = 1.03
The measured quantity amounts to 1.874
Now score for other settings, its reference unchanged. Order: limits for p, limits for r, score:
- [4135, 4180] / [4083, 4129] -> 2.007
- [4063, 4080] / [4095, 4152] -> 1.994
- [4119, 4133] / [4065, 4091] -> 2.063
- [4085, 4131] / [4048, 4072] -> 2.014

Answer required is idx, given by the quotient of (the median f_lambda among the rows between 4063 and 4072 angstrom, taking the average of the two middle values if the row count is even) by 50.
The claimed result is 0.137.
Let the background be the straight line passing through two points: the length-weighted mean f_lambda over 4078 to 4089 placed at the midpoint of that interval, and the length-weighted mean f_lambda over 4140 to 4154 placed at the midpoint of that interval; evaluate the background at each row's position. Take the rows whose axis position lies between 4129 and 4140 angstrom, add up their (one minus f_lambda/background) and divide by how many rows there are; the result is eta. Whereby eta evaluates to 0.003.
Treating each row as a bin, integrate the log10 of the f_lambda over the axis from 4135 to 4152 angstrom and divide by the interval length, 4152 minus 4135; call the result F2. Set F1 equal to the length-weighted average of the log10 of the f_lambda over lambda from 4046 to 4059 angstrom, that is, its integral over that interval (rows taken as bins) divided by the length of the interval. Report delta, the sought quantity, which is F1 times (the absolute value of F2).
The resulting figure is 0.740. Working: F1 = 0.861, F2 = 0.859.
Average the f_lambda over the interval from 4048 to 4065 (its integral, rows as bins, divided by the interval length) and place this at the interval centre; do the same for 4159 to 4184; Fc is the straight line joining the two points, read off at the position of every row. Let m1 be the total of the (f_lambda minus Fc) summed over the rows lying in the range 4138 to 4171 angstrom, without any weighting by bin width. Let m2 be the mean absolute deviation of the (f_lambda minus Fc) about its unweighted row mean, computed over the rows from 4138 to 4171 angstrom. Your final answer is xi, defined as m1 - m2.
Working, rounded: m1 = 3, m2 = 0.18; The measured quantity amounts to 2.5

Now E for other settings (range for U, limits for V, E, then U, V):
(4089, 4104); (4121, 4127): 6.95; 1.09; 6.949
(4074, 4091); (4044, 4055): 5.70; 0.24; 5.702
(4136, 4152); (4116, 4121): 6.85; 0.28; 6.85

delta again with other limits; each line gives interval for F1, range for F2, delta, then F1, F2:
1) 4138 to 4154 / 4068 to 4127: 0.706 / 0.858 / 0.823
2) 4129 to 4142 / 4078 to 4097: 0.718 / 0.854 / 0.841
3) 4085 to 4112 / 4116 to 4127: 0.679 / 0.795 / 0.854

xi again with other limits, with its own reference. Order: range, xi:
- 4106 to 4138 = -1.0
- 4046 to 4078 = -1.8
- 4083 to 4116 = -12.2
